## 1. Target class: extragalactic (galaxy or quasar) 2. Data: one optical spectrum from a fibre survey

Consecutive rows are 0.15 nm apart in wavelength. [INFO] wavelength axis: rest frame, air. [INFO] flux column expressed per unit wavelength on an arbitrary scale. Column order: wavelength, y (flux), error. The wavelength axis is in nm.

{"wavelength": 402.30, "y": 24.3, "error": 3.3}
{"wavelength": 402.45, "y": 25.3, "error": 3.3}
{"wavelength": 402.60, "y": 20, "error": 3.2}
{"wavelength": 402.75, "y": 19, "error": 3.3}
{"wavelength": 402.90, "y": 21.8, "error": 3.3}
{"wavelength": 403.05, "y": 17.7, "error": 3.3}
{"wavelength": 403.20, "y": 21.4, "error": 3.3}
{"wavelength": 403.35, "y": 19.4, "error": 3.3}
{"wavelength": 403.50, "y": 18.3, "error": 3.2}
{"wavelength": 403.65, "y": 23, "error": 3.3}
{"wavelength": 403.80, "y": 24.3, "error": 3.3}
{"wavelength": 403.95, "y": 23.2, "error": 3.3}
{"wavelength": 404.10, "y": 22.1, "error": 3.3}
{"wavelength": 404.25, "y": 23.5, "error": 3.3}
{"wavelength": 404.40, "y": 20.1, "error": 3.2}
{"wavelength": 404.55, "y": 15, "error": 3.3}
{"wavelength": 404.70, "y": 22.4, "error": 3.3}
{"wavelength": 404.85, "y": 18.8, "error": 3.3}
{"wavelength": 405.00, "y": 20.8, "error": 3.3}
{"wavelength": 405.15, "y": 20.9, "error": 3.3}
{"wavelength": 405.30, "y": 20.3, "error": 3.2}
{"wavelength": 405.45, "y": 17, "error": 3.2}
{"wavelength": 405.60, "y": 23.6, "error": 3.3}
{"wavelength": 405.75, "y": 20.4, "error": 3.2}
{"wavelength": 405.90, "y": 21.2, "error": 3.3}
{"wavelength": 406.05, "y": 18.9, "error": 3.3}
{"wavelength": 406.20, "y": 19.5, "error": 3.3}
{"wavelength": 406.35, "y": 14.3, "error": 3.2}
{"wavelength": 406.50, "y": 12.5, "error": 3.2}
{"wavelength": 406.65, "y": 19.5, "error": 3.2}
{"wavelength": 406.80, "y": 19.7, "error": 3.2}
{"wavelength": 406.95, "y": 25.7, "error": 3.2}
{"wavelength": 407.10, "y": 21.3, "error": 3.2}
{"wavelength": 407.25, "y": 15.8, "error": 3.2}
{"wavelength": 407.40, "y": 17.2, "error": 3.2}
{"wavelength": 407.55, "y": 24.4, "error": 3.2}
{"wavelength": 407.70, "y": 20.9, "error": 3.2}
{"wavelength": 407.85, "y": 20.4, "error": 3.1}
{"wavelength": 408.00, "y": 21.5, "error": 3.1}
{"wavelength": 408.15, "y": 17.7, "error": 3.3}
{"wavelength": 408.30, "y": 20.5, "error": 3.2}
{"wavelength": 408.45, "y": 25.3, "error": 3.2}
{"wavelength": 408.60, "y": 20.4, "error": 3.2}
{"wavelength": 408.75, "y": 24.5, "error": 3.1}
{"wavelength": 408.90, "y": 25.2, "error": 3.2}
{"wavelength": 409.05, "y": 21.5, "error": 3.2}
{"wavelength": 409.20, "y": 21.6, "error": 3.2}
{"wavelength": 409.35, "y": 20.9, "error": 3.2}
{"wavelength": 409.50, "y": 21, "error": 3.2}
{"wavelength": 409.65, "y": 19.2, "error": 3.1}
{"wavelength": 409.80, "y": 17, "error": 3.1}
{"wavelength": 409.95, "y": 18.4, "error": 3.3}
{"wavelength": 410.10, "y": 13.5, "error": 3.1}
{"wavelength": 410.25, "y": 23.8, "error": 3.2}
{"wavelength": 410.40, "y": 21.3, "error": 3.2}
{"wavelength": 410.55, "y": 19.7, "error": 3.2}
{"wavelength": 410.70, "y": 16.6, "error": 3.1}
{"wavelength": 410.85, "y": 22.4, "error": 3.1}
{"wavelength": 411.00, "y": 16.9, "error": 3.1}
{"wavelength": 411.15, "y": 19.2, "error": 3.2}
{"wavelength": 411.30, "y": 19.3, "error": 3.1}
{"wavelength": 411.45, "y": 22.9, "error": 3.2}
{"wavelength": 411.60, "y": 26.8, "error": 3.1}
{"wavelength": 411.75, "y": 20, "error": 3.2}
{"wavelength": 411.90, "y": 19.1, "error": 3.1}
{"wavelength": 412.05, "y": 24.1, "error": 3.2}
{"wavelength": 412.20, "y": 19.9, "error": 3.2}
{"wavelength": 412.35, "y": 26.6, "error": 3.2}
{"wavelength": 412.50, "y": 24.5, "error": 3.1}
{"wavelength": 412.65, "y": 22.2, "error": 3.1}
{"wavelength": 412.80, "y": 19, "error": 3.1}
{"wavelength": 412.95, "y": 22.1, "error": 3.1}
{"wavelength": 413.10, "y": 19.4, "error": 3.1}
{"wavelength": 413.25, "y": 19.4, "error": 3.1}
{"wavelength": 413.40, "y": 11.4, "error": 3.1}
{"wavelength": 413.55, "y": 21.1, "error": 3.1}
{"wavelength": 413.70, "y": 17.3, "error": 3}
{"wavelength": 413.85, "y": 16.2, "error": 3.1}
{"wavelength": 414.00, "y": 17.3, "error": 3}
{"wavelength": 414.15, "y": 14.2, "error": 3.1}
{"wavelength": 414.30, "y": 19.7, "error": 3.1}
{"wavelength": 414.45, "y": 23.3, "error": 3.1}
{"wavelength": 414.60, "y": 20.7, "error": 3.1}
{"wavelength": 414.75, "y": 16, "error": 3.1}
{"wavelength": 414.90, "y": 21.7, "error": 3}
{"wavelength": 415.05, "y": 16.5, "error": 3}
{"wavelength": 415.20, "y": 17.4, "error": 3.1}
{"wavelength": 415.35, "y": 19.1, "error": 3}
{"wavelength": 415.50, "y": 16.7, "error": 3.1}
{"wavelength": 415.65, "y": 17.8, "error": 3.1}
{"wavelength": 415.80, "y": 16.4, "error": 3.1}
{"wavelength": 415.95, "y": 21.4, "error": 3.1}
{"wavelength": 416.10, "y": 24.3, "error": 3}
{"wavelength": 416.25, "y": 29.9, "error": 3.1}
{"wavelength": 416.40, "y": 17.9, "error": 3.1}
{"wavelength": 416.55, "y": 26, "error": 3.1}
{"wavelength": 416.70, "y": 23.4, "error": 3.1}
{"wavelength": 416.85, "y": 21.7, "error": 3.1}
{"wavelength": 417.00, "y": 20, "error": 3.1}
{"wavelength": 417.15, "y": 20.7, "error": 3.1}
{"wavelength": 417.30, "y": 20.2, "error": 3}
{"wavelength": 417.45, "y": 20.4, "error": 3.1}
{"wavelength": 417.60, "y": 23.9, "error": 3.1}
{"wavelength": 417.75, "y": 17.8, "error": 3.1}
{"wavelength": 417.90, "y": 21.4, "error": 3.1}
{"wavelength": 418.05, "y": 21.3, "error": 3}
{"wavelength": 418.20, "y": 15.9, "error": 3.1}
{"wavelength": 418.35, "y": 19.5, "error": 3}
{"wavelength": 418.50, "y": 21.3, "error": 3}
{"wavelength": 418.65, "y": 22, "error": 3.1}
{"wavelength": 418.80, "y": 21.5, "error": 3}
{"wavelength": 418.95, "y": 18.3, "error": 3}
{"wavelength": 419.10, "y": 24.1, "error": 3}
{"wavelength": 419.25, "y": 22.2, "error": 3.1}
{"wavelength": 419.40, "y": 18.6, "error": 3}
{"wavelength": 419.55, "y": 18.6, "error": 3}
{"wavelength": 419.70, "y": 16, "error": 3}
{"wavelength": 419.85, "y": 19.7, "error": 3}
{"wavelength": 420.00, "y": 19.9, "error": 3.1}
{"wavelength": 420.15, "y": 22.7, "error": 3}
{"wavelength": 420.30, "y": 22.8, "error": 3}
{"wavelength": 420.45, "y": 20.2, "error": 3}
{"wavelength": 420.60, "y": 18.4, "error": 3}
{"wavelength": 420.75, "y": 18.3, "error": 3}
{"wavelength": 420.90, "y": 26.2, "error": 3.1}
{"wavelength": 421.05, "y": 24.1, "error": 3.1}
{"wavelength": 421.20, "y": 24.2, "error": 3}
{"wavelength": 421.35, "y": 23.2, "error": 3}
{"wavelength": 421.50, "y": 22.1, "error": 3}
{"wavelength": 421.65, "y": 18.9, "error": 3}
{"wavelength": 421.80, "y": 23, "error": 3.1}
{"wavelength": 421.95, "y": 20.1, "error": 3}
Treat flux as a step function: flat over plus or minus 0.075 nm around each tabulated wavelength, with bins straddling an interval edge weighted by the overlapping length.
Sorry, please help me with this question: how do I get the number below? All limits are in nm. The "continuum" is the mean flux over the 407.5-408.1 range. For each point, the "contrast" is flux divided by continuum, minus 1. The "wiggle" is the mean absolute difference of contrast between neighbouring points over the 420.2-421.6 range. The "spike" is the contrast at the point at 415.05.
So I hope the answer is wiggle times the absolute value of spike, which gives 0.023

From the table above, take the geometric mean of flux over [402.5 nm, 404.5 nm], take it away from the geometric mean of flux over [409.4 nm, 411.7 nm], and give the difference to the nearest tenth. -1.4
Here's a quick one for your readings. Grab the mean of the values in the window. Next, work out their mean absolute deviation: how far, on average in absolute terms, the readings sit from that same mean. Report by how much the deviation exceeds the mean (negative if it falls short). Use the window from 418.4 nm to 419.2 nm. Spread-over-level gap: -20.1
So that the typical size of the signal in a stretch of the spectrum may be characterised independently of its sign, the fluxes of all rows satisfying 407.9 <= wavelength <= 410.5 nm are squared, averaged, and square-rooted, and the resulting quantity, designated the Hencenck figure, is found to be 21.0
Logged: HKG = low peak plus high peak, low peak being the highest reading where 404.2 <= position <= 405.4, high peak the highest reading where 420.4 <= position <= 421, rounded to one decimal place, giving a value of 49.7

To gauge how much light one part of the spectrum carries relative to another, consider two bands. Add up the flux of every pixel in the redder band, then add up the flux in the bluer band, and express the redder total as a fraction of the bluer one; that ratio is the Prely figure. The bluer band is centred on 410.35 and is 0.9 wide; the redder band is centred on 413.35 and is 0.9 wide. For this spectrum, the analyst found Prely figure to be 0.98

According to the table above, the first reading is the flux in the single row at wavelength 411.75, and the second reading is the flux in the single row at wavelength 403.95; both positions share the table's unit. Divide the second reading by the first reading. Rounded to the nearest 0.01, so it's 1.16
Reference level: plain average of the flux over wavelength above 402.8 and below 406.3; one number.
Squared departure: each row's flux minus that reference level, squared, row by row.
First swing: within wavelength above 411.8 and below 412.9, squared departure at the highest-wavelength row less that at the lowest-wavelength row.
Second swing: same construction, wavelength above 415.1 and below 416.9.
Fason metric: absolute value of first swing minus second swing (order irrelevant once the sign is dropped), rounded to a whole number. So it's 9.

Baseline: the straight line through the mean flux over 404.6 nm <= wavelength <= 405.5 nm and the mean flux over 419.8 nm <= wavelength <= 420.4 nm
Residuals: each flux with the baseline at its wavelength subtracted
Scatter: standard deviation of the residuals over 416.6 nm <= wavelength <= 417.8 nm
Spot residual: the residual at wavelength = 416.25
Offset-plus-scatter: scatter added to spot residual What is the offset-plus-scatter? 11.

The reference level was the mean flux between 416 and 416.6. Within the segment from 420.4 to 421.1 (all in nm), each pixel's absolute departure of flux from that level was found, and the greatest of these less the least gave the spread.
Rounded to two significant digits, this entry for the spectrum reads 5.8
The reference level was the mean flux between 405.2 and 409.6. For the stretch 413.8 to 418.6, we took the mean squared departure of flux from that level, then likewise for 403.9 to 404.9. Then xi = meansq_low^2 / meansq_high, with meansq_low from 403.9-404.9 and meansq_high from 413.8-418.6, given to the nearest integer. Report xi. 6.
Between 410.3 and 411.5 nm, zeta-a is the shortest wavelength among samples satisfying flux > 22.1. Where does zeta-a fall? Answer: 410.85 nm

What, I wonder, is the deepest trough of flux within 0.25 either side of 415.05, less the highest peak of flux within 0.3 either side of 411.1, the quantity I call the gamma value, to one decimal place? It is -5.9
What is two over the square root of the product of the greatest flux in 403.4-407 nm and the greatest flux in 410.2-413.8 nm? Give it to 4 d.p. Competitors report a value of 0.0762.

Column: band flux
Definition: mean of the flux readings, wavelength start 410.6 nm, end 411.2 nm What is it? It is 18.8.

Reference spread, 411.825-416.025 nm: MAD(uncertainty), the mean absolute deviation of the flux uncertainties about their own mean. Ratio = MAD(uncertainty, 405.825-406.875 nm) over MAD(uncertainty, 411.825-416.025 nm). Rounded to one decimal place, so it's 1.5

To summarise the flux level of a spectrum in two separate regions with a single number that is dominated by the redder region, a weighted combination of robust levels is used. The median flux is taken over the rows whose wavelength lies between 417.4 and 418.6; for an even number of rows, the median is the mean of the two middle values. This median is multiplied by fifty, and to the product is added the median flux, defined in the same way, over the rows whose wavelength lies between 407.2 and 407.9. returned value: 1063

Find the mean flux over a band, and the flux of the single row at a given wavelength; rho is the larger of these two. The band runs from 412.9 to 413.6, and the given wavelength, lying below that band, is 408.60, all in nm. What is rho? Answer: 20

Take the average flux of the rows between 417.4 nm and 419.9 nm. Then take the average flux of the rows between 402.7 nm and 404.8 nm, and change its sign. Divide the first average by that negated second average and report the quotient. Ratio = -0.97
